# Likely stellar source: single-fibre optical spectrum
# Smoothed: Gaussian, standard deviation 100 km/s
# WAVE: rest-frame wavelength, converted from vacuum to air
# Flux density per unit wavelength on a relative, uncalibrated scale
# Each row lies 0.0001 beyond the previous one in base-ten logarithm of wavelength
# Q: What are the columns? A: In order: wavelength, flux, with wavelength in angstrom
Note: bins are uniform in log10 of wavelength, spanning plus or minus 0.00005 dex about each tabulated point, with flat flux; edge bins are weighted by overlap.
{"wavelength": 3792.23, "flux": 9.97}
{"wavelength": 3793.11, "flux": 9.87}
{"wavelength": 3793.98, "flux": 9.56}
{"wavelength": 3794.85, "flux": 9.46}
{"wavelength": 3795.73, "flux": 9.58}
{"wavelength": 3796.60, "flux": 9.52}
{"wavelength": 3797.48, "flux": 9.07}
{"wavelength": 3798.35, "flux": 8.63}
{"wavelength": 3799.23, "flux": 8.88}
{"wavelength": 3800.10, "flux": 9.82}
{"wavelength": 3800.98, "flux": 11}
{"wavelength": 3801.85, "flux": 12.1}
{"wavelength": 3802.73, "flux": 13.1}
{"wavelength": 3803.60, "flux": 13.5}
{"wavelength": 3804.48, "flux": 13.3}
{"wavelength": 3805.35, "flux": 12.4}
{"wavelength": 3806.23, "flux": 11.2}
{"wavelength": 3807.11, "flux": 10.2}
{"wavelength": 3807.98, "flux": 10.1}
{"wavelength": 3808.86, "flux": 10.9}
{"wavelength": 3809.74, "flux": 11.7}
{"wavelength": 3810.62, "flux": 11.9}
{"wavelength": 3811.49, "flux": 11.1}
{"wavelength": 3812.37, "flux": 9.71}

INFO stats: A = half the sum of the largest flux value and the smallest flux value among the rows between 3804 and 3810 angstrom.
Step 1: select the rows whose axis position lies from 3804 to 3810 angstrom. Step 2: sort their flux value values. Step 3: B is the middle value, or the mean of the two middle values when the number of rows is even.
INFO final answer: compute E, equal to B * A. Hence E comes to 131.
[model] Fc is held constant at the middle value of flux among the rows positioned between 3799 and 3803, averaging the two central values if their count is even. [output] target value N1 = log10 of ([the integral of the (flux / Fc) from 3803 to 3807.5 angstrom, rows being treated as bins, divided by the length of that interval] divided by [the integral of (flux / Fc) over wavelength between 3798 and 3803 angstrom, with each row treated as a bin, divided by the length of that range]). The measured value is 0.06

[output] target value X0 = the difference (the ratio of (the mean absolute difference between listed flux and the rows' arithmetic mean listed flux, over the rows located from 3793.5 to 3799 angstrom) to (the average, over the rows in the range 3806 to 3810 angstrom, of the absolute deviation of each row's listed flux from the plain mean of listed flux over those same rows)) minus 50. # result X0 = -49.4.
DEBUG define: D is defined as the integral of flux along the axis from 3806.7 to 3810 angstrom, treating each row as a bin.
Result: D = 35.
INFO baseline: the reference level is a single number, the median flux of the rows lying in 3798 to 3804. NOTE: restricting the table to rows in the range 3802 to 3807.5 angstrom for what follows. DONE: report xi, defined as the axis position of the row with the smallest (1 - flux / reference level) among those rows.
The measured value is 3803.60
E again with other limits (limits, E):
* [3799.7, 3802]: 121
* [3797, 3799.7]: 79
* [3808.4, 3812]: 130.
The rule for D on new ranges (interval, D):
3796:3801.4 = 51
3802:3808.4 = 77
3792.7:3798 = 50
